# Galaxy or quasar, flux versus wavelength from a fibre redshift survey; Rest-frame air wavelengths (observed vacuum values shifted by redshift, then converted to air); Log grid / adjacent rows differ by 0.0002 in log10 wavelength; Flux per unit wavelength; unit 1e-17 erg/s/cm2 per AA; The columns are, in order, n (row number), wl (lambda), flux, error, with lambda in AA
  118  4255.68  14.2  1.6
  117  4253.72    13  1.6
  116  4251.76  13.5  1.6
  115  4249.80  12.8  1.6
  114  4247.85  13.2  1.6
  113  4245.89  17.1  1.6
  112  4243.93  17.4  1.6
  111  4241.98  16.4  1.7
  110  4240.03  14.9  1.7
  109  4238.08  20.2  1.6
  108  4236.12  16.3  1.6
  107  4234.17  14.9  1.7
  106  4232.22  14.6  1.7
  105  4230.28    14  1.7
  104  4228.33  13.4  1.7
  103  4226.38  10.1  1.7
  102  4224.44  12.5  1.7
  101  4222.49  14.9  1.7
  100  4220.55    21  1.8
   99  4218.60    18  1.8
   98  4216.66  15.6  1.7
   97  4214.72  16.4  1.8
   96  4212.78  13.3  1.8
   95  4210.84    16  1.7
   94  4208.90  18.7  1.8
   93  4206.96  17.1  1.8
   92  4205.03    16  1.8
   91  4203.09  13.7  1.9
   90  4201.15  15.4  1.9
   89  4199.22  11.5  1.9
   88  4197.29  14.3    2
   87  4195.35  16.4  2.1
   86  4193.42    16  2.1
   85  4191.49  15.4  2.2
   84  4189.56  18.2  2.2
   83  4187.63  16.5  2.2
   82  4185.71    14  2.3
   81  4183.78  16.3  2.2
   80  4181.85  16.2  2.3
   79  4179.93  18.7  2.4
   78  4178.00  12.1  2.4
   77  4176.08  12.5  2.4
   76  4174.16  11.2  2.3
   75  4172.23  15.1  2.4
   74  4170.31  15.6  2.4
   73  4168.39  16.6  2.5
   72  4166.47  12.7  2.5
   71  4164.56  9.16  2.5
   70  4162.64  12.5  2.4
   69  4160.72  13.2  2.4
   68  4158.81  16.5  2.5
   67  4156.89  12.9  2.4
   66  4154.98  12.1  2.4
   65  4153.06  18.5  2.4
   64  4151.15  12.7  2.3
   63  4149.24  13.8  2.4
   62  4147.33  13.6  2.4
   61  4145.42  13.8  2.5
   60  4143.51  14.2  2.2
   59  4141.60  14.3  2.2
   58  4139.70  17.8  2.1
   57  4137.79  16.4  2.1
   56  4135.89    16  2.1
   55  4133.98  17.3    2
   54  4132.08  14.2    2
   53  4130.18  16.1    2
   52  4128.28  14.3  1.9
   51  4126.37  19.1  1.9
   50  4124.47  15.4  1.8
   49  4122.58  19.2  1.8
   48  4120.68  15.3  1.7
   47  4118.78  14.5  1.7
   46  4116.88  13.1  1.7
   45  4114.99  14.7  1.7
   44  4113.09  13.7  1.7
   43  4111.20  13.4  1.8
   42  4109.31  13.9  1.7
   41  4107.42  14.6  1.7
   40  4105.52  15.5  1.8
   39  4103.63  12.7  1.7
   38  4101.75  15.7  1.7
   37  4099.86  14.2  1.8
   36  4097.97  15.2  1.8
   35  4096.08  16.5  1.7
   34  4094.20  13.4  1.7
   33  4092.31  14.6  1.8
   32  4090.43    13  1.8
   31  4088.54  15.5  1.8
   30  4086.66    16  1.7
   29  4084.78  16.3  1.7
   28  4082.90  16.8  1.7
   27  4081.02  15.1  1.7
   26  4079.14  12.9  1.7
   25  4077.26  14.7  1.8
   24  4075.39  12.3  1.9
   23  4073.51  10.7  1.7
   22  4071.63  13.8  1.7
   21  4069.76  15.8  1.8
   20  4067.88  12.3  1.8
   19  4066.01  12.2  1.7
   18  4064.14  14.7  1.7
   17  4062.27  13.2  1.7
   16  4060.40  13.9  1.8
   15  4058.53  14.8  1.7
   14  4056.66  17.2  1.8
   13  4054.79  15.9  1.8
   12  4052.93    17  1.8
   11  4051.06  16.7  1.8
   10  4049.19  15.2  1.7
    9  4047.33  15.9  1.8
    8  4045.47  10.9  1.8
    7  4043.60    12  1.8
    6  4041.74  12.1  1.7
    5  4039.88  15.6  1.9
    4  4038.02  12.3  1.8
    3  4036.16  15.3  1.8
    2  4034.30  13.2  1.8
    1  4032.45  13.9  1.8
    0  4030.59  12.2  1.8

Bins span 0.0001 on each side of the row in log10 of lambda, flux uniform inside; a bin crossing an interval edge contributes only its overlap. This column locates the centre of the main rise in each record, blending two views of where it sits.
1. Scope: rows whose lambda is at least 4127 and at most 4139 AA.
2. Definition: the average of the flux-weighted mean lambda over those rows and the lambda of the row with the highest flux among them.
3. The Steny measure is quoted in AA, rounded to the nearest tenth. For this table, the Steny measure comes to 4133.6 AA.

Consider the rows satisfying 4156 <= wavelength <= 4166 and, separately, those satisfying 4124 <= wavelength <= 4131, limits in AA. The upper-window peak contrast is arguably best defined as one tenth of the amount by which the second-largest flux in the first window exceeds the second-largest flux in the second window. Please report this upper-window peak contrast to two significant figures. -0.29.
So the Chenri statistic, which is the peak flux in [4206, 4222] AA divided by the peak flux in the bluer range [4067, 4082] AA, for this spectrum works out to 1.33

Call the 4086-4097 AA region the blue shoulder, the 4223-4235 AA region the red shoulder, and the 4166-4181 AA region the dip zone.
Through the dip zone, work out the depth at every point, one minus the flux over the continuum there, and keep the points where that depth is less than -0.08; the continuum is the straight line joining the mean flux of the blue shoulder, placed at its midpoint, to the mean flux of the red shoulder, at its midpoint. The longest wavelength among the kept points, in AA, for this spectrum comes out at 4179.93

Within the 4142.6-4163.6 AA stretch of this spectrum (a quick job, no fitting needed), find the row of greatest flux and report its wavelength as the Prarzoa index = 4153.06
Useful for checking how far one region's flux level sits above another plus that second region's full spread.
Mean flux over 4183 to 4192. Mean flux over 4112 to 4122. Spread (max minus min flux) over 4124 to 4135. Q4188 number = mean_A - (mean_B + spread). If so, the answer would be -3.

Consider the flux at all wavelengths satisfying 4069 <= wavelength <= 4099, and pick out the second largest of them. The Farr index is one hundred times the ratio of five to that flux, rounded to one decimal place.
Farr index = 30.3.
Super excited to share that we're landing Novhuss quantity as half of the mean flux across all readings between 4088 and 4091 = 7.1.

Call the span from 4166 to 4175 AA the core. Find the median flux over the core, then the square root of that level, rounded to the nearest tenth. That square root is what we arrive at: 3.9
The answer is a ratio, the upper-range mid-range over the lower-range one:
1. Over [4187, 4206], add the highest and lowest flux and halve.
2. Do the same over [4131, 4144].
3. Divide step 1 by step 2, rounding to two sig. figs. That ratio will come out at 0.93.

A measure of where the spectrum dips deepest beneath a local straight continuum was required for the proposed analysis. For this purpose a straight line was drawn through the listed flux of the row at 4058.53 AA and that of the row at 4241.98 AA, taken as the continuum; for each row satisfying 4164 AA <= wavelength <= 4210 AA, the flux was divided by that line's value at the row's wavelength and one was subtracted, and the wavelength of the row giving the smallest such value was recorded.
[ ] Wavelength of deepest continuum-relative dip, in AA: 4164.56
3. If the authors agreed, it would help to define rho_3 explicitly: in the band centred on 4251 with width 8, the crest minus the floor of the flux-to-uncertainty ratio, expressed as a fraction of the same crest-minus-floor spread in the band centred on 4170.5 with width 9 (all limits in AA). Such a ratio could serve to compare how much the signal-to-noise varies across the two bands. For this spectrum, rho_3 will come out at 0.25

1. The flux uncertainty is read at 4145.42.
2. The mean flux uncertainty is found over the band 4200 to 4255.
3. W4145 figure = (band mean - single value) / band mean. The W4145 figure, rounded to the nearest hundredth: -0.46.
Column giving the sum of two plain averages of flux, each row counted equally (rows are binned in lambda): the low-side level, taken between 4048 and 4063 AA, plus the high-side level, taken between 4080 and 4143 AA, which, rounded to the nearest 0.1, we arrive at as 30.8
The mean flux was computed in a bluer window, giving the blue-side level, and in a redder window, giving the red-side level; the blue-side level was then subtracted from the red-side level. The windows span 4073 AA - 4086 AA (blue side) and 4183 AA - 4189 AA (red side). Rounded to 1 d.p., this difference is 1.5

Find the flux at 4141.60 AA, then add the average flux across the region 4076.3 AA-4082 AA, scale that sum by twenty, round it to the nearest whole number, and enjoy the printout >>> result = 571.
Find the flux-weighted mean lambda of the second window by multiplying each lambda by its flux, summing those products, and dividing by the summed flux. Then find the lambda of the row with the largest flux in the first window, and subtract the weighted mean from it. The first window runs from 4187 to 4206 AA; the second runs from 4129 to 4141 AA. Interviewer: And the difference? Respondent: 54.5 AA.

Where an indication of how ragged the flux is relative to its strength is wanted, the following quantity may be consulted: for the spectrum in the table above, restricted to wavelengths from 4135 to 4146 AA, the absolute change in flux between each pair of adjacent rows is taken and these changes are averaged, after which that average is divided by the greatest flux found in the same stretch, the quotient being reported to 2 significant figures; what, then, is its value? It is 0.065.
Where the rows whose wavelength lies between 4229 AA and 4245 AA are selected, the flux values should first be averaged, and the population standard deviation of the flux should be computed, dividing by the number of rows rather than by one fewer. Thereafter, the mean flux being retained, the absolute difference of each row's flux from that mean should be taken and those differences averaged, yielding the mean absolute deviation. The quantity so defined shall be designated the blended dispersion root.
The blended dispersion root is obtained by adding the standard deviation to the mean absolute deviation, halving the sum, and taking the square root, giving 1.30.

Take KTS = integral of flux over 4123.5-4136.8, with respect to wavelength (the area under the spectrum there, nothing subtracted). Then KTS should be 214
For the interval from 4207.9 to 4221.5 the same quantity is 231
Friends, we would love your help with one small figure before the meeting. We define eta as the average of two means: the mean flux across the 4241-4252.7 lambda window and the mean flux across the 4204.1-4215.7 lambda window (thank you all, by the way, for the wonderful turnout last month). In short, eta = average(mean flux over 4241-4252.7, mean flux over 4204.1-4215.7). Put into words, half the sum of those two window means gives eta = 15.7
